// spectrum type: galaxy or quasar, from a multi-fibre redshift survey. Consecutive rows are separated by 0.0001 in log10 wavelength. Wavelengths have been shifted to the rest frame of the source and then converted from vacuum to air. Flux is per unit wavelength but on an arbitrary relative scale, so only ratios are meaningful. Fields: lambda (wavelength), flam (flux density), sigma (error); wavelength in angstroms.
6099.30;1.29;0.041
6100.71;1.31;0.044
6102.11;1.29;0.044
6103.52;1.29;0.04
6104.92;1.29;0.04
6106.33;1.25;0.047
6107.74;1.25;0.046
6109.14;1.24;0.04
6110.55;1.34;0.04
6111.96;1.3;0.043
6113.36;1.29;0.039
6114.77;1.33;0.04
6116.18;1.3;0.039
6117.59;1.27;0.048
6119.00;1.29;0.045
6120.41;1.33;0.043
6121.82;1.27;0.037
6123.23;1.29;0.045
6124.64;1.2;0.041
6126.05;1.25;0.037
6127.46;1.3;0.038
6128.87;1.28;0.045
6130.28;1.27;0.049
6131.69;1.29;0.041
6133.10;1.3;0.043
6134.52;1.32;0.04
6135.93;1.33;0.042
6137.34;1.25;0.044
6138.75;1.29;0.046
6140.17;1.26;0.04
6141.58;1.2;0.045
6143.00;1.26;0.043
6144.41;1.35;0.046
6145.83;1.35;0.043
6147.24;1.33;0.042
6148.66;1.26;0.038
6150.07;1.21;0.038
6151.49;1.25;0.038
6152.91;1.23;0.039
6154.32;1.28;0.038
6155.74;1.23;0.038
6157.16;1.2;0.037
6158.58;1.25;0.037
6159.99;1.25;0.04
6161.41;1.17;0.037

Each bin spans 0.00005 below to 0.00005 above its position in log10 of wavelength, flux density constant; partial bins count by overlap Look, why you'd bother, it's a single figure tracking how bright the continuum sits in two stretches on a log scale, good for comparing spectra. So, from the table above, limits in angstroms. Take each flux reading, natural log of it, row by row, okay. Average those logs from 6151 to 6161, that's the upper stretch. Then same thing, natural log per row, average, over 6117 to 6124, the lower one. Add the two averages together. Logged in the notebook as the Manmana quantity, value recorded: 0.47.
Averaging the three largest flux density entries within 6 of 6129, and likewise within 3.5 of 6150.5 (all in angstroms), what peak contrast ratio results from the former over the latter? 1.02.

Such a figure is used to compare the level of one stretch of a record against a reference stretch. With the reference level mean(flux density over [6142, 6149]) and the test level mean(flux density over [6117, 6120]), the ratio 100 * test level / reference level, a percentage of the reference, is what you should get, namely 98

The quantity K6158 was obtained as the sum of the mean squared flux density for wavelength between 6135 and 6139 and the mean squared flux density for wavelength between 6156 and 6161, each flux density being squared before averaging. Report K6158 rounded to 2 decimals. 3.19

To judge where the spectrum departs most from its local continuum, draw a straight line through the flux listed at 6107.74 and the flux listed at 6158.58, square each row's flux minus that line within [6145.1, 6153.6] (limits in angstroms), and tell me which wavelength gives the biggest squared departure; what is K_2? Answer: 6145.83 angstroms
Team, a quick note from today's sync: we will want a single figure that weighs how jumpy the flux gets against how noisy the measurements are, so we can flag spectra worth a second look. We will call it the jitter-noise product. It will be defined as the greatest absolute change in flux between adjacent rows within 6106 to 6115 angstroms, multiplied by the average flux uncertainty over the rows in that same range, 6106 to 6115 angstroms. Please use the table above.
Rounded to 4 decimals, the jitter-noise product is 0.0042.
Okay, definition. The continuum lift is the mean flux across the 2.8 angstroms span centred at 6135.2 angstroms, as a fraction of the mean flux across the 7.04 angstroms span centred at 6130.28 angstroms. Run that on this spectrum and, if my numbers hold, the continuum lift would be 1.03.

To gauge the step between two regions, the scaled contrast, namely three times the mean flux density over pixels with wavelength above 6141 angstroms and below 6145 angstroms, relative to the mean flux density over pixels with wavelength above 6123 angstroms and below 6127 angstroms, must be 3.06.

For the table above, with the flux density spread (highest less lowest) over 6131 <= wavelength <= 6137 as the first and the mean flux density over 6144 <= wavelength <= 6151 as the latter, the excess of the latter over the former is 1.26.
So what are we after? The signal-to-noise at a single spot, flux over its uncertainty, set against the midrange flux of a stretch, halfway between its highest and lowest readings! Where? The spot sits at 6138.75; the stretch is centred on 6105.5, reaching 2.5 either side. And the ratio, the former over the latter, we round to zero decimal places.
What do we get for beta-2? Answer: 22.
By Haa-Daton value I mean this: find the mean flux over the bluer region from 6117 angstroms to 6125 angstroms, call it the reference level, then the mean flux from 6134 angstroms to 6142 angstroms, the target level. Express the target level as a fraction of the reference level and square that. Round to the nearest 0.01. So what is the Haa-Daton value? 1.00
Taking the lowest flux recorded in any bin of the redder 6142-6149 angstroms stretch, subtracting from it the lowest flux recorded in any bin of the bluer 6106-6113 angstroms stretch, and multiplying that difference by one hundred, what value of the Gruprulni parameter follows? 2.0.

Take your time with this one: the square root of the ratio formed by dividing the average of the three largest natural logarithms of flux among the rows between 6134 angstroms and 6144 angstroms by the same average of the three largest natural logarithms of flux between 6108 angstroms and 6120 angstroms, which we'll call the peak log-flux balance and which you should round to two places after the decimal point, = 0.99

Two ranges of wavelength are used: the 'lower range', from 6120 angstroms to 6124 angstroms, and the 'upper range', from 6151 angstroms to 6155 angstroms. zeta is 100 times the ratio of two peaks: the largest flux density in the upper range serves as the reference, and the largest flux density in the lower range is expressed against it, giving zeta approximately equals 104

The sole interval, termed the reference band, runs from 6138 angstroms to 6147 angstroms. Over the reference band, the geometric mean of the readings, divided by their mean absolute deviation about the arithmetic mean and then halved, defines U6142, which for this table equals 14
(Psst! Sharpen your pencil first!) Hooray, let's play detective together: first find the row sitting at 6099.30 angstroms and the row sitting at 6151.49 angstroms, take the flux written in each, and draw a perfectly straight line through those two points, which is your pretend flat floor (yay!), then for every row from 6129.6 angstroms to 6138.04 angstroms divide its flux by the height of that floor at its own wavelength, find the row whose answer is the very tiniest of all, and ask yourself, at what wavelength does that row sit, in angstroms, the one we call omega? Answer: 6137.34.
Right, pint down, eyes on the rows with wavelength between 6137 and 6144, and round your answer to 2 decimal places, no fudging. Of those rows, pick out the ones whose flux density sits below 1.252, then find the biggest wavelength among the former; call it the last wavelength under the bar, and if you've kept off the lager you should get 6141.58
